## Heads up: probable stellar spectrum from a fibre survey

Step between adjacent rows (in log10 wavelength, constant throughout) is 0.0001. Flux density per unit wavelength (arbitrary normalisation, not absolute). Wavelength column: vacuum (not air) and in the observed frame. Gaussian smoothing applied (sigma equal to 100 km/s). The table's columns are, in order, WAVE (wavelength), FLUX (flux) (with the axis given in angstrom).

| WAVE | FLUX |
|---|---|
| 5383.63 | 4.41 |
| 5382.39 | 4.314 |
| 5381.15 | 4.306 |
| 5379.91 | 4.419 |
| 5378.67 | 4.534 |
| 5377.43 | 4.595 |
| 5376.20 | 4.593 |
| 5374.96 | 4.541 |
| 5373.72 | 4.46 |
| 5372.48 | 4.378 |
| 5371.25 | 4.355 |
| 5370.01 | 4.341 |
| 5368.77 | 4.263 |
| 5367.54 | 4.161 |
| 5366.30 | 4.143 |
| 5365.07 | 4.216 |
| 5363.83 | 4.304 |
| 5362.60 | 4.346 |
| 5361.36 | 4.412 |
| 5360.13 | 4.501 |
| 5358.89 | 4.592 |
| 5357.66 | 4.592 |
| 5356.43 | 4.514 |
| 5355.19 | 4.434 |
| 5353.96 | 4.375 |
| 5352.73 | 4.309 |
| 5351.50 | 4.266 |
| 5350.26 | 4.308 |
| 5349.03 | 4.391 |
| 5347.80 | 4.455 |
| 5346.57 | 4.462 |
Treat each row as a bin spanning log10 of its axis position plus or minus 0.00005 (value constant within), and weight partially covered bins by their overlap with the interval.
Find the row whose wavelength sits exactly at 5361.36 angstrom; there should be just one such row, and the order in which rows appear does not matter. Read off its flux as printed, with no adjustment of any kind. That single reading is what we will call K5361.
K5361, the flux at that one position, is 4.412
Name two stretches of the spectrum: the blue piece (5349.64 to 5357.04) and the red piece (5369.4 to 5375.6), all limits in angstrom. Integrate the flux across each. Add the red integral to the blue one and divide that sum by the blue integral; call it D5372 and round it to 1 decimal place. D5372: 1.8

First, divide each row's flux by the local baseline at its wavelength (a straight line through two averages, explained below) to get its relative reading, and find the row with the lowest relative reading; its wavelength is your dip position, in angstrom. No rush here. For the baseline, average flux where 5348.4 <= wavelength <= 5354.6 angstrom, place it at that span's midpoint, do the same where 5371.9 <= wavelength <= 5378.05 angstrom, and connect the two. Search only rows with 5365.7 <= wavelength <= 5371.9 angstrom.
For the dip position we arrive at 5366.30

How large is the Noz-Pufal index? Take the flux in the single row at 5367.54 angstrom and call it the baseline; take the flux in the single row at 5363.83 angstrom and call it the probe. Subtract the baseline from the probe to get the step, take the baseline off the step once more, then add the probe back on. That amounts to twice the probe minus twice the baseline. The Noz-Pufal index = 0.29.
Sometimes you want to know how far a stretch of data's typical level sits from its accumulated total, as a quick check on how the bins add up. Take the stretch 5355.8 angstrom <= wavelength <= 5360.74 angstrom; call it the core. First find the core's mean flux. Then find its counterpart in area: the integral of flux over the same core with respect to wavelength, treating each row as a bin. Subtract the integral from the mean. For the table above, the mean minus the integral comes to -17.9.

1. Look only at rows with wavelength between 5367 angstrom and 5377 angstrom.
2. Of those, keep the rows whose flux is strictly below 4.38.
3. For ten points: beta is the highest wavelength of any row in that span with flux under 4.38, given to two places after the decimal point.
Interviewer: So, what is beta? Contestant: 5372.48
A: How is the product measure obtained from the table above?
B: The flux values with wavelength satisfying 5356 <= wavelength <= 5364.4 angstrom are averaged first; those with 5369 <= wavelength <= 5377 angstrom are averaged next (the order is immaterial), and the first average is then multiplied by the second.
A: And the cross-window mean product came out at 19.8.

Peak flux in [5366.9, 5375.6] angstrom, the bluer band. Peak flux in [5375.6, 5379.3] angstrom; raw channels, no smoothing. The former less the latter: -0.05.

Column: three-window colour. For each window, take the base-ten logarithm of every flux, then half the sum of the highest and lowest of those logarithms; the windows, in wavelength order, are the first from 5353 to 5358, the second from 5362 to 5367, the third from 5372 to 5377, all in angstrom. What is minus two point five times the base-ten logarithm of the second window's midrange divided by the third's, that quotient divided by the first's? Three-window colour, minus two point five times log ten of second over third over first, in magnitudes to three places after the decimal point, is -0.425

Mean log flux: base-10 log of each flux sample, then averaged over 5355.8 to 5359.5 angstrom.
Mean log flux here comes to 0.660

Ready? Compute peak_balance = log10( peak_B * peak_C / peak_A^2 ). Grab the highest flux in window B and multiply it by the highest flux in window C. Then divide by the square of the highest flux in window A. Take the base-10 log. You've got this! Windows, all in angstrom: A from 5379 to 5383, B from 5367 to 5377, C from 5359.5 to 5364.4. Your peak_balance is 0.025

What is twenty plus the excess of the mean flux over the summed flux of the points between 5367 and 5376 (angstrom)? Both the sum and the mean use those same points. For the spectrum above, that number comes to -6.1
